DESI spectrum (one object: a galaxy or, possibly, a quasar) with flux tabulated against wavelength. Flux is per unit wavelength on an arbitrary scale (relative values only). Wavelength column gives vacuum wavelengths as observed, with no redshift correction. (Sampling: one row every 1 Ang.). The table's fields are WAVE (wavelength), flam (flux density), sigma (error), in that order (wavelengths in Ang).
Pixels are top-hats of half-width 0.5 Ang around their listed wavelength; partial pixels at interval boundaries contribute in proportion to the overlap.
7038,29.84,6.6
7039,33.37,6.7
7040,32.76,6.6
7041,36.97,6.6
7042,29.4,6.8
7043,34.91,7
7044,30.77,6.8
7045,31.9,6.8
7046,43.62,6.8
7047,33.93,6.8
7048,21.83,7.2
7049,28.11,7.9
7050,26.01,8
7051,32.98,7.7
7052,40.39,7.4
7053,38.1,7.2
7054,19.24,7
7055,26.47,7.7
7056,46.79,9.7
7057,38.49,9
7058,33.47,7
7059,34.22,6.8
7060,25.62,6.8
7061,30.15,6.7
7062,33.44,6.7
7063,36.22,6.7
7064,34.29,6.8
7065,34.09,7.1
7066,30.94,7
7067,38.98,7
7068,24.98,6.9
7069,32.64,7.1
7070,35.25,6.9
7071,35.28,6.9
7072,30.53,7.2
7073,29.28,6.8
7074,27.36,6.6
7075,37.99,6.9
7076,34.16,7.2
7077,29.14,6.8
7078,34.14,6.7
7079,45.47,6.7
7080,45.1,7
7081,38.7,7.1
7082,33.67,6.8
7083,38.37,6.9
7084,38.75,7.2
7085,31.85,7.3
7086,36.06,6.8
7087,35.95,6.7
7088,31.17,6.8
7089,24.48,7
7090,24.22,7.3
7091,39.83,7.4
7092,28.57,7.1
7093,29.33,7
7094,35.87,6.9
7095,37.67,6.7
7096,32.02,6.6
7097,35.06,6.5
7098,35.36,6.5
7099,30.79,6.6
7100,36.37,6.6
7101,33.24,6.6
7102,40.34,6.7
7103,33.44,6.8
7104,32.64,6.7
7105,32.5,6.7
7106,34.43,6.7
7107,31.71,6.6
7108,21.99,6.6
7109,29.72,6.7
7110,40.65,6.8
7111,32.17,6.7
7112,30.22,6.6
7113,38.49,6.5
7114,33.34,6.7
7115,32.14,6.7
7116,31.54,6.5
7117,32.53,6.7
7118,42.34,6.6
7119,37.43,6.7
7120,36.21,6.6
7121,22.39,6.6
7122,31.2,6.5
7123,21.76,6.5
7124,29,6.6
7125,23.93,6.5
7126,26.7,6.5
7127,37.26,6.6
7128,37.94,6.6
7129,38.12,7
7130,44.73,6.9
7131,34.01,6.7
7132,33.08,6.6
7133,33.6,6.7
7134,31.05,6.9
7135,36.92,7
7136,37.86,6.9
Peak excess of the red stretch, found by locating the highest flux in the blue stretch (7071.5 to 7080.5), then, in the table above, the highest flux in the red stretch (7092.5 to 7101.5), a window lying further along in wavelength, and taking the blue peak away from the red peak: -8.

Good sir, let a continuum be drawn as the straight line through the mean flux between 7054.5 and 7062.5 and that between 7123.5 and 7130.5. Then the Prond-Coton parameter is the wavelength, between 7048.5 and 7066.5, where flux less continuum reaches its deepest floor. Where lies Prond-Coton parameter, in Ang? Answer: 7054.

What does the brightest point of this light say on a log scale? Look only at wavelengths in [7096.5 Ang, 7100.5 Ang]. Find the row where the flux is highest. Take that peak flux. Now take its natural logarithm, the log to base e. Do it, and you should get 3.59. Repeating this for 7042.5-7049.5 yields 3.78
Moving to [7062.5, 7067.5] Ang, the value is 3.66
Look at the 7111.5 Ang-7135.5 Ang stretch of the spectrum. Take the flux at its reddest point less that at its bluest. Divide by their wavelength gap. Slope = 0.3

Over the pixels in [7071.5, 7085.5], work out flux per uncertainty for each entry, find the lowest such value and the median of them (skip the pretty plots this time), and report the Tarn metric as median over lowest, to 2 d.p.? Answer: 1.21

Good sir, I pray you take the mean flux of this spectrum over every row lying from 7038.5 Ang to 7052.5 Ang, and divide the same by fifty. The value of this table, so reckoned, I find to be 0.653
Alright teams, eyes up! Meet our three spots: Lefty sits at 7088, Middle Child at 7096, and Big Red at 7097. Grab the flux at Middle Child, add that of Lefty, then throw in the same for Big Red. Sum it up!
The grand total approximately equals 98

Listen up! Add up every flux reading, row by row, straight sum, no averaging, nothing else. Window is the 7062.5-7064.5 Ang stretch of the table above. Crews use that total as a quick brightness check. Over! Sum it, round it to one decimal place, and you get 70.5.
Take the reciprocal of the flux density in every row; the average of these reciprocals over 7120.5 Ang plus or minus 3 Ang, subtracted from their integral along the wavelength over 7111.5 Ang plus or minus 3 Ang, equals 0.145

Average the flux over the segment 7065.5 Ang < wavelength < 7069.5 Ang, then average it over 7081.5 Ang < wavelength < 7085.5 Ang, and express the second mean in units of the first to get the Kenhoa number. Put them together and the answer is 1.12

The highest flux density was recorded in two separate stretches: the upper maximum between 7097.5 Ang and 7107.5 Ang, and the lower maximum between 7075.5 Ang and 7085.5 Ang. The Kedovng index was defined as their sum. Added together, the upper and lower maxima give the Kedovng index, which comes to 85.8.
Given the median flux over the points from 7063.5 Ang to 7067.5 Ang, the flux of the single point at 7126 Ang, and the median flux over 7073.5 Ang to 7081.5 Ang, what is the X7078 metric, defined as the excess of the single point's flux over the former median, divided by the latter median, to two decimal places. -0.21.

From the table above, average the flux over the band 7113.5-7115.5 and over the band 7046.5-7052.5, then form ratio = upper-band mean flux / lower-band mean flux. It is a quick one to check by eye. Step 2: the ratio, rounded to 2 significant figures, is 1.1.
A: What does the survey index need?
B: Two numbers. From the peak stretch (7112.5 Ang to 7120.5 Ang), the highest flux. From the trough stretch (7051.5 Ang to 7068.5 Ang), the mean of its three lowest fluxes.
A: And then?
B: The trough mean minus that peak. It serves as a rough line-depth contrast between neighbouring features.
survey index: -19.1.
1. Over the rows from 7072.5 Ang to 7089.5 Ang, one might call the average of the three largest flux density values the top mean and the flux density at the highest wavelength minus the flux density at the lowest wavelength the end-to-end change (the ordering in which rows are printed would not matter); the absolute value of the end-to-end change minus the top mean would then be 48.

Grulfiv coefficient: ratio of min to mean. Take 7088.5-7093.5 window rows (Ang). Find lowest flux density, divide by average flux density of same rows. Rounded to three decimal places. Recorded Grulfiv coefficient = 0.827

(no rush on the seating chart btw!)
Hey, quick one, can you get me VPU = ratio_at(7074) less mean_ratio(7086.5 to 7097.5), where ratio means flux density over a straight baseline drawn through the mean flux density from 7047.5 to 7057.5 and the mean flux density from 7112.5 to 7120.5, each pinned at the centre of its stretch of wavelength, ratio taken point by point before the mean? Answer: -0.12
